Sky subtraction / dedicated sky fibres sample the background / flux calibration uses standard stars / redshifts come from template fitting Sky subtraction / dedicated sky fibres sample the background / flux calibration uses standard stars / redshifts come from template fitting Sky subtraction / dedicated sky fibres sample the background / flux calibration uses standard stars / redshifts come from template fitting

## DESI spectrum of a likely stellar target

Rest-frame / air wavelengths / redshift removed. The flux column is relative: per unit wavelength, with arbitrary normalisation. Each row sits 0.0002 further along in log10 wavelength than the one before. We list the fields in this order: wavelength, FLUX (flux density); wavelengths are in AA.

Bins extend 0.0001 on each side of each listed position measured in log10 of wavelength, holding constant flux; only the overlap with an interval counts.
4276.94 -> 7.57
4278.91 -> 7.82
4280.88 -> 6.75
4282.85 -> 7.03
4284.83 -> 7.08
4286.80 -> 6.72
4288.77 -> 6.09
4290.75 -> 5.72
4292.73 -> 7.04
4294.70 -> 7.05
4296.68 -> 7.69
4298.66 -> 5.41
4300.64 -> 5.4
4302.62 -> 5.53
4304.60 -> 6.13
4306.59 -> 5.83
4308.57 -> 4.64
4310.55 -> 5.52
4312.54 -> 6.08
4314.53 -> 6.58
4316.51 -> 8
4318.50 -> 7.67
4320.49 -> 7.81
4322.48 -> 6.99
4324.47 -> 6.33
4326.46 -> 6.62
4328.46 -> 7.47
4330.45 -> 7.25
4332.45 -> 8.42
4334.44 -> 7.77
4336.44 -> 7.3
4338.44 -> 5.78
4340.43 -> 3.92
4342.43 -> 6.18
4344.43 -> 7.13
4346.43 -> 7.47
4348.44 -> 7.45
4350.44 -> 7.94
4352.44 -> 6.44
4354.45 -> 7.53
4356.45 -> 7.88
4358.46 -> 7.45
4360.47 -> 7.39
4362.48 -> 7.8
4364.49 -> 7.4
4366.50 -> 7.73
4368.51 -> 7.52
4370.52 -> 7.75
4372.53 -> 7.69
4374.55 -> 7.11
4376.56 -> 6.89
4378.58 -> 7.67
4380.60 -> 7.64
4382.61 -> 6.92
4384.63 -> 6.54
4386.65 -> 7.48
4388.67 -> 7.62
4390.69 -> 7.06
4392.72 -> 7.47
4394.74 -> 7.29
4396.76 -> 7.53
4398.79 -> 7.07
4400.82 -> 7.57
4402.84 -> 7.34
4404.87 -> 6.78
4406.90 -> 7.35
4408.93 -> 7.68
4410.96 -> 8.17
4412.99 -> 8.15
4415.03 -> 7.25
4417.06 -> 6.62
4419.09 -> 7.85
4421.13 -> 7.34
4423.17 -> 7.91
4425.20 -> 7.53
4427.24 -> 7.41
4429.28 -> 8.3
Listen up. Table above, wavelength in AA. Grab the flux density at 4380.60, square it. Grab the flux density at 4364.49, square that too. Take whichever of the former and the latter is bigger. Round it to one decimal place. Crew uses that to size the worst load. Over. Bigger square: 58.4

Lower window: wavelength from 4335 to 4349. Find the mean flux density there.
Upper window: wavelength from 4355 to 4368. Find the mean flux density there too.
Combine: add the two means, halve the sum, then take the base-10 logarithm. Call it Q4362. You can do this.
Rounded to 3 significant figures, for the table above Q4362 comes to 0.847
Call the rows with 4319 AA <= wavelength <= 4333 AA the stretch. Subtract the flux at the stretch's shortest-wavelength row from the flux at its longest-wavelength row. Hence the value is 0.61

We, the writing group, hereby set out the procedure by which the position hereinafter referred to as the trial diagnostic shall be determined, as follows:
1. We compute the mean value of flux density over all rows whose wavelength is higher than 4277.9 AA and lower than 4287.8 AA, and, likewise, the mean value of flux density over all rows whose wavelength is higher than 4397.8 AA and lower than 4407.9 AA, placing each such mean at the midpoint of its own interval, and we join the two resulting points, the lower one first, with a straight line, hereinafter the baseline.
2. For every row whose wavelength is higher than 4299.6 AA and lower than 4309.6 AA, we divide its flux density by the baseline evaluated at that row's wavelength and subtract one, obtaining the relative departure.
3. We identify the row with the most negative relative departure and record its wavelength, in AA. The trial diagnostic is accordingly 4308.57 AA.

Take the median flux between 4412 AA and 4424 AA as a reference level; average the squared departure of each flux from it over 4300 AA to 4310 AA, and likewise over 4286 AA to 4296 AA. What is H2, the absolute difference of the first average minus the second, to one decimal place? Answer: 3.2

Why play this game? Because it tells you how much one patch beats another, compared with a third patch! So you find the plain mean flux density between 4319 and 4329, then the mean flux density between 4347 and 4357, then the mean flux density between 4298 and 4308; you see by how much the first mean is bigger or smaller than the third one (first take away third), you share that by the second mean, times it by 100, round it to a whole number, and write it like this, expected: 19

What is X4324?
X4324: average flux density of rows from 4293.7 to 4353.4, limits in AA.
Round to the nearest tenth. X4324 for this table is 6.7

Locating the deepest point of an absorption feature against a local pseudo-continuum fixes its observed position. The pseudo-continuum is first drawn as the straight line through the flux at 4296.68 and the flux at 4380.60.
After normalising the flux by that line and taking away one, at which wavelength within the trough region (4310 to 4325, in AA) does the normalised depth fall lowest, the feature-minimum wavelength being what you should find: 4310.55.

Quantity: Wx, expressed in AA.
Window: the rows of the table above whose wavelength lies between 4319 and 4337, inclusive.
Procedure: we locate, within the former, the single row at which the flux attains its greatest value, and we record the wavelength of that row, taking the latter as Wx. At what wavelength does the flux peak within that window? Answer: 4332.45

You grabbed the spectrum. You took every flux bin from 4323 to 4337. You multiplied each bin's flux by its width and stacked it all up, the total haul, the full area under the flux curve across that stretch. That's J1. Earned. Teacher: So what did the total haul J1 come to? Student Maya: 102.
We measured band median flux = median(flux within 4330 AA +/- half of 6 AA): 7.47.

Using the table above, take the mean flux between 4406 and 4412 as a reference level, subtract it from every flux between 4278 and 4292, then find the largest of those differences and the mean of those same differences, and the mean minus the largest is -1.08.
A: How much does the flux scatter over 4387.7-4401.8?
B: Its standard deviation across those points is 0.2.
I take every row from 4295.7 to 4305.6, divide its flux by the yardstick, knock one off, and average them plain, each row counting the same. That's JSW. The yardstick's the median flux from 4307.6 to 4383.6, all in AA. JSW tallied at -0.188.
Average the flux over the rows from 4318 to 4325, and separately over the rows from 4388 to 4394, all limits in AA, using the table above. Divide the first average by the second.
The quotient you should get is 0.98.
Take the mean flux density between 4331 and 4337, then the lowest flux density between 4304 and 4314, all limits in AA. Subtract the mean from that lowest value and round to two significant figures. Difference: -3.2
